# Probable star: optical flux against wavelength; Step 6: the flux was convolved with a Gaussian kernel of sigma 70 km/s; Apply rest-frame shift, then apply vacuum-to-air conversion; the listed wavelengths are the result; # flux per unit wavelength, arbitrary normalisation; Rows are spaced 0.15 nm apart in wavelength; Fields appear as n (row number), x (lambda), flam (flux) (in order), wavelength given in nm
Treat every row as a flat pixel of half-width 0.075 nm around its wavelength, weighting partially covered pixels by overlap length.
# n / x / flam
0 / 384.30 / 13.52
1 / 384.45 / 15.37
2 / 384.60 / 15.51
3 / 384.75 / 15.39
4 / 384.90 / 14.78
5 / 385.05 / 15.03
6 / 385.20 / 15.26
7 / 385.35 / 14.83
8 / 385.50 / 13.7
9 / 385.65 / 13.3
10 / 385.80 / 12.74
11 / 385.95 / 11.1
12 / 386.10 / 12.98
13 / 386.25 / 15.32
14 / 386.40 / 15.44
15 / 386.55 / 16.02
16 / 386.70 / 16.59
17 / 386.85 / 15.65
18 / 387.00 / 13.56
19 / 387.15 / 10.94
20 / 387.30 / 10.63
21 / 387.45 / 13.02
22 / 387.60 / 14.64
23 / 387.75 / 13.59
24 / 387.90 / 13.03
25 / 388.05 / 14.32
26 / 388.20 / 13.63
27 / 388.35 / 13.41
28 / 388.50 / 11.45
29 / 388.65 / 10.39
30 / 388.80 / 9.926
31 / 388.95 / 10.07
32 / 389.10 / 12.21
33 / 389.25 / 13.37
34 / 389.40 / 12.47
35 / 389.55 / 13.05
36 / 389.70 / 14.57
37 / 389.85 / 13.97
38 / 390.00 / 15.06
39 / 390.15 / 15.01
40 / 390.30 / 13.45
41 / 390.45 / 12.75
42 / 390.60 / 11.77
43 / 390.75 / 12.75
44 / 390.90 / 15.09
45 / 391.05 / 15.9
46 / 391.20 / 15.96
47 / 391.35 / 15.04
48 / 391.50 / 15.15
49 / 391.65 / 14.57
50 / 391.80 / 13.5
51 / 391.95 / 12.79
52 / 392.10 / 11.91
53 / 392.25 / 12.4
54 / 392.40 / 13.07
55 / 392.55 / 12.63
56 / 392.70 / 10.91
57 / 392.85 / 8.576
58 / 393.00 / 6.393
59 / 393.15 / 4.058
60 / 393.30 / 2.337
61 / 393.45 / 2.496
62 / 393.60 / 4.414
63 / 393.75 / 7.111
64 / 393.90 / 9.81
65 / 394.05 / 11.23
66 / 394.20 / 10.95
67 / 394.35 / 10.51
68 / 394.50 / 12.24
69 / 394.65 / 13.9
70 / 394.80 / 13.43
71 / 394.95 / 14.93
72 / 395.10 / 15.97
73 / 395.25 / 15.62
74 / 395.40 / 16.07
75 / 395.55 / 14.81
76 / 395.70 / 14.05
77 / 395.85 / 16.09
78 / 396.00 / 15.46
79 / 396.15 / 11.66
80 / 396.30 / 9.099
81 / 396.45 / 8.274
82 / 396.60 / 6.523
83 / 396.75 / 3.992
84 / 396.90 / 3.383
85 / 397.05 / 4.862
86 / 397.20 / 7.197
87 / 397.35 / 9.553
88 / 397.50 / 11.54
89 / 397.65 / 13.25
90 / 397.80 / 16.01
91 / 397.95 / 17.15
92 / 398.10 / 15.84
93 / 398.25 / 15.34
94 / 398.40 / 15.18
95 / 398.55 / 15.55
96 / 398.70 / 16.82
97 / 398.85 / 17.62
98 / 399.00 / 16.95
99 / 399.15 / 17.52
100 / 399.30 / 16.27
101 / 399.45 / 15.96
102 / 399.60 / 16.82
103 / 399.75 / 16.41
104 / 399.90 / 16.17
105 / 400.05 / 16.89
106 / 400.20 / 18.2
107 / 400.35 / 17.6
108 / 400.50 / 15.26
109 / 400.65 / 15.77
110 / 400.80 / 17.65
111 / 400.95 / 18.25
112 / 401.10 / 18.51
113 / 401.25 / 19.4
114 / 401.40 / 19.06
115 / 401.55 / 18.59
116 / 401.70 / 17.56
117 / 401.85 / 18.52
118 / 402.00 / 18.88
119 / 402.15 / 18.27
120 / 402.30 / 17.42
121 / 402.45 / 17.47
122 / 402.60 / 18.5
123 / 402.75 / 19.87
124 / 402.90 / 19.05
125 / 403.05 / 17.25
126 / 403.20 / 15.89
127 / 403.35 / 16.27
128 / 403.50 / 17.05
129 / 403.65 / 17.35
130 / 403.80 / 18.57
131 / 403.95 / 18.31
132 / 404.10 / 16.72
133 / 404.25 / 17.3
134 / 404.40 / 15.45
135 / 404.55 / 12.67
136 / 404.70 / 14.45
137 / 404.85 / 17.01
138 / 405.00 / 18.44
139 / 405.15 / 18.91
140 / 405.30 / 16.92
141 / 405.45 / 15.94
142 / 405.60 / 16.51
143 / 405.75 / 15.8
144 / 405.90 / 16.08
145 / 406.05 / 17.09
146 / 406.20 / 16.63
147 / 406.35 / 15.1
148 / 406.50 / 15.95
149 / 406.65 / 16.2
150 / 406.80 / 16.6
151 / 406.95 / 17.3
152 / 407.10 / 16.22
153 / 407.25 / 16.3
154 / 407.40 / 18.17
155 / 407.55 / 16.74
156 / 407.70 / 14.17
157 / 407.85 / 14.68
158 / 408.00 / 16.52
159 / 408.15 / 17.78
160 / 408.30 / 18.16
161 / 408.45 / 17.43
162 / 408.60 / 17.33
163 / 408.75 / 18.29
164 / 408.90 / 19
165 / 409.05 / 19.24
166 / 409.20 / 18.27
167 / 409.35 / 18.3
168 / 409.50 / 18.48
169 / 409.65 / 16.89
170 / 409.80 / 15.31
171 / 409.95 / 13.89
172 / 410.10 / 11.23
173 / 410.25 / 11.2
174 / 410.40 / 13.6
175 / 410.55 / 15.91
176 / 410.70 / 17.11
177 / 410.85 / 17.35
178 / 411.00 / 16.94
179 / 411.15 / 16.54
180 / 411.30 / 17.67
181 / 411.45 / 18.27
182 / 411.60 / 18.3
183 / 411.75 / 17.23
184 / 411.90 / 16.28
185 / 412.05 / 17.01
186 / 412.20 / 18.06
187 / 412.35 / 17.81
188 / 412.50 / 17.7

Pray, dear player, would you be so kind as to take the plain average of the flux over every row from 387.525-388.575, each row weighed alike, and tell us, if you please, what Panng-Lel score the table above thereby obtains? 13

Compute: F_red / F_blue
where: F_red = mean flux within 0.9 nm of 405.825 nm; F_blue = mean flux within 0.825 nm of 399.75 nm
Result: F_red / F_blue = 0.99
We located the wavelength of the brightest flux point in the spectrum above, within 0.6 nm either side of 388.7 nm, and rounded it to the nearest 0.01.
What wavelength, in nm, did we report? 388.20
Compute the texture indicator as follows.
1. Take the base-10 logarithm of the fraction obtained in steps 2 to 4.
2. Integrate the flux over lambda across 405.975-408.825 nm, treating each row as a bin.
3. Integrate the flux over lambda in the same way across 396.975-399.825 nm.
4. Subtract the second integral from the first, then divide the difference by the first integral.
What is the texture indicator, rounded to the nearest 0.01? -0.89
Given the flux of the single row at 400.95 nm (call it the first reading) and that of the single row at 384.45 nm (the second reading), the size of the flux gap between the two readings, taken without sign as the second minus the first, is 2.9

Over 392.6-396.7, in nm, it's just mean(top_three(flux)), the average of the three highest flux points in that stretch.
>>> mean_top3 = 16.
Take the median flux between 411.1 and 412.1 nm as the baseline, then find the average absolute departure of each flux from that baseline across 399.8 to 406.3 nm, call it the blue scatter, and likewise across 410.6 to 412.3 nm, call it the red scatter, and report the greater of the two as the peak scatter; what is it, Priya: 1.1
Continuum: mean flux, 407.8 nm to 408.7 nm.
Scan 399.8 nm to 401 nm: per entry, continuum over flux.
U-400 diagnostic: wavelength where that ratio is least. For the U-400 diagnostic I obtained 400.95 nm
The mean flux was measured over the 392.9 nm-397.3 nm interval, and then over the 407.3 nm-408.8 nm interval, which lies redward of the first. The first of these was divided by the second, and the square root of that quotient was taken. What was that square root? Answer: 0.76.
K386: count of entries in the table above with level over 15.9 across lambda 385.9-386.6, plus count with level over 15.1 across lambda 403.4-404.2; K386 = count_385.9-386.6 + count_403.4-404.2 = 6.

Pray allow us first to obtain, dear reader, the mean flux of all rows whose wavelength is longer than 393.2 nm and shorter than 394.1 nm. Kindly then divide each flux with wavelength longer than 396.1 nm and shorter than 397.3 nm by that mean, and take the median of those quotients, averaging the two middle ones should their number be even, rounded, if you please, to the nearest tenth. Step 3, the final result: 1.1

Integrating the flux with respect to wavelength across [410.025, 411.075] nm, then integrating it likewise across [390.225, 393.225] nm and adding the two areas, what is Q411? 53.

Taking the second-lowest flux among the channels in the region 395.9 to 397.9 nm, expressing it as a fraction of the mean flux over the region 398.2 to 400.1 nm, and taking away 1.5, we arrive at -1.3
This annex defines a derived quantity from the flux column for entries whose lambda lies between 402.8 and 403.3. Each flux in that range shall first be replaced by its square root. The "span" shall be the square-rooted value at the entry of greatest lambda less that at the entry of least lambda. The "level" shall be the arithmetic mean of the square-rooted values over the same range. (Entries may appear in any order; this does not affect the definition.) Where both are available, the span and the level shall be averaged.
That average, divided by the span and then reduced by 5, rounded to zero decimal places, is -10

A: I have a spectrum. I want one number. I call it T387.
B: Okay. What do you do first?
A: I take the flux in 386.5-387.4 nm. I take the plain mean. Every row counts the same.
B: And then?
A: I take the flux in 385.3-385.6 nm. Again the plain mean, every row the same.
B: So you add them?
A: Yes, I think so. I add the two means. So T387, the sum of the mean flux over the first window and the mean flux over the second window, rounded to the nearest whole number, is 28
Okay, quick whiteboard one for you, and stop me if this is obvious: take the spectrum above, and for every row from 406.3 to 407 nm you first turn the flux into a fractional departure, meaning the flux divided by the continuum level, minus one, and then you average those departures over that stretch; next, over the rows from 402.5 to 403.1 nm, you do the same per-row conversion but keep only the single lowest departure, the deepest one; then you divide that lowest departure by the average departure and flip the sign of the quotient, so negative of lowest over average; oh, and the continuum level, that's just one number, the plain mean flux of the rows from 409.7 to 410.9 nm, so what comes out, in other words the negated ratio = -1.6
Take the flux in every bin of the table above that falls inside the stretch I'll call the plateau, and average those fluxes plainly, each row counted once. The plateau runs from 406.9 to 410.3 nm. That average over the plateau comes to 16.6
